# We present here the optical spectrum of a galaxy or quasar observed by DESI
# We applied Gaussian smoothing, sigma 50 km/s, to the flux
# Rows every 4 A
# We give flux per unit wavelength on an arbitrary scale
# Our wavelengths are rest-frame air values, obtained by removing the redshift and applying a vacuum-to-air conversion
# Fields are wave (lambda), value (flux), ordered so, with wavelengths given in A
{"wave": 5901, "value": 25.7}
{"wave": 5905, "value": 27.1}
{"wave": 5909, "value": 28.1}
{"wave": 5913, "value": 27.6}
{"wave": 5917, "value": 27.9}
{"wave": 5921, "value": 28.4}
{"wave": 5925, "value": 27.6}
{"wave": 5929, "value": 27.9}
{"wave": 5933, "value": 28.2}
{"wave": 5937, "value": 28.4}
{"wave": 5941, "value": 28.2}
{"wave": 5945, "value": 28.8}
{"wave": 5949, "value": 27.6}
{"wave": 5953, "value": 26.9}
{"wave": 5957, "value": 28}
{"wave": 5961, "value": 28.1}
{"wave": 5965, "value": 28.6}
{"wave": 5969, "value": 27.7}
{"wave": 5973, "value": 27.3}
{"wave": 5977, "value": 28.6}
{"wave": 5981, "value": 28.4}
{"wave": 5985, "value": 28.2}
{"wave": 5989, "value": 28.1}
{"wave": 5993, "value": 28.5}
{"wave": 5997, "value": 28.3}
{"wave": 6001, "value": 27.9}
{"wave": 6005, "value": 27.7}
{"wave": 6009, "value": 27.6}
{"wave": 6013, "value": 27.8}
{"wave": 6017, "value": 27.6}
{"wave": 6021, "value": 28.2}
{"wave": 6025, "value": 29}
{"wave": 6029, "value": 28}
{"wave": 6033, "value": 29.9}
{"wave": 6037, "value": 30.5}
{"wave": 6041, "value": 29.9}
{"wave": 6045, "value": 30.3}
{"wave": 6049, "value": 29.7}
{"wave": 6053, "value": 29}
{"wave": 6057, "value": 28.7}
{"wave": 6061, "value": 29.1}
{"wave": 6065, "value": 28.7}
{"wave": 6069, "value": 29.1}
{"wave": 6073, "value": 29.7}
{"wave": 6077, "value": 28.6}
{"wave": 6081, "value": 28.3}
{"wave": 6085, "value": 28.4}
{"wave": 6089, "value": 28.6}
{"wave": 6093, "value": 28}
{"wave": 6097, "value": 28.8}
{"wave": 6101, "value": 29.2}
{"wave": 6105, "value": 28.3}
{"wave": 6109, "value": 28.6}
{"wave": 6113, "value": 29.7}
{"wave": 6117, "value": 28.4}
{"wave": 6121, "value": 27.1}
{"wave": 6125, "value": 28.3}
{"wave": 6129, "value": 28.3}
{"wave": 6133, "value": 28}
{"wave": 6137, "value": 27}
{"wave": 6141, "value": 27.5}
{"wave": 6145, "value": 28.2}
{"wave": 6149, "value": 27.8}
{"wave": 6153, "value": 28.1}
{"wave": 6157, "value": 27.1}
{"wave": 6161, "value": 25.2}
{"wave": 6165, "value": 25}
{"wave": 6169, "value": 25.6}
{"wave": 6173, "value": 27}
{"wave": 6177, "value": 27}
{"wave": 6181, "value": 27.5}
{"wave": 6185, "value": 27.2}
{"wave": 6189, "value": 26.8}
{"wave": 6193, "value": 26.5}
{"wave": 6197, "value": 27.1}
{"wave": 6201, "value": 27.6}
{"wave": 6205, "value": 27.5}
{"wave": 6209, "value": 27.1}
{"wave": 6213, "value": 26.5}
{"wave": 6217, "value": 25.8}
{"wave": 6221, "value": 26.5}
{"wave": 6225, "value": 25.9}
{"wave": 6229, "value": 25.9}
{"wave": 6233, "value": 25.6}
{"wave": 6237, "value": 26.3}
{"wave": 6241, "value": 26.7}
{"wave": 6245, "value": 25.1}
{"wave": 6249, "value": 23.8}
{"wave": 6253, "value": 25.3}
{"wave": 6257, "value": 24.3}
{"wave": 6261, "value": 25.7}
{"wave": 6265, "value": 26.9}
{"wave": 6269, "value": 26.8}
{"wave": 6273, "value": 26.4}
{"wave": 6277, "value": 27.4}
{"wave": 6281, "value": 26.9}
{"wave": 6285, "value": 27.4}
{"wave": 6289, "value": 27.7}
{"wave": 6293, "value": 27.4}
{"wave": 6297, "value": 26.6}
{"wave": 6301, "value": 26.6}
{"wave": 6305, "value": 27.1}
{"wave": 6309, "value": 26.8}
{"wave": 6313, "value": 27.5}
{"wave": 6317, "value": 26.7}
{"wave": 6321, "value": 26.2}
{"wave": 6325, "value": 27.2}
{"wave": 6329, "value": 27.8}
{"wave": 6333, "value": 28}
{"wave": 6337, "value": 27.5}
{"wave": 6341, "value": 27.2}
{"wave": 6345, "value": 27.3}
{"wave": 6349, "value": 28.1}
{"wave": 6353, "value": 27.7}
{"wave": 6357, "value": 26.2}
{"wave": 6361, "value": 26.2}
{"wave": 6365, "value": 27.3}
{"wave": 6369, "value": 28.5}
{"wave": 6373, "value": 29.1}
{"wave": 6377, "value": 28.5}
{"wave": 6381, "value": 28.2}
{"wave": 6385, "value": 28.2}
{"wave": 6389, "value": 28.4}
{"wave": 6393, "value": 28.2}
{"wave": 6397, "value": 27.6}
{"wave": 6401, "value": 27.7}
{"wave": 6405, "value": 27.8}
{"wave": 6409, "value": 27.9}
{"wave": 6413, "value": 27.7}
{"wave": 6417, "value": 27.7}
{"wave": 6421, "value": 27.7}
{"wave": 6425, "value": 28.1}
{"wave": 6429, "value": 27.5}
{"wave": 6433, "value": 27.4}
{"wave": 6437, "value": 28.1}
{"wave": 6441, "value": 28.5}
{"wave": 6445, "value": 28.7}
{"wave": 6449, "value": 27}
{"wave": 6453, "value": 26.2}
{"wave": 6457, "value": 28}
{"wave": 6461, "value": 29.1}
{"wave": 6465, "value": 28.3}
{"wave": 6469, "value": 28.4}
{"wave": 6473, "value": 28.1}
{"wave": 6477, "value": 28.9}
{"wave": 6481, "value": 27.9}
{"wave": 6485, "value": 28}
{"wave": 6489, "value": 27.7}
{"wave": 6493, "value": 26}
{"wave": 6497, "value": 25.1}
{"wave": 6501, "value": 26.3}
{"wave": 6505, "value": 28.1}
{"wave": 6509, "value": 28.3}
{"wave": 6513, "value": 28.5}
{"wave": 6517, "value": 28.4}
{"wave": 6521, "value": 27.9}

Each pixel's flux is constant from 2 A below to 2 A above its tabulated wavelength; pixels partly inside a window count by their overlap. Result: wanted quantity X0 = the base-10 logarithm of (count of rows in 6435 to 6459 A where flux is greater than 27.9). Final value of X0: 0.60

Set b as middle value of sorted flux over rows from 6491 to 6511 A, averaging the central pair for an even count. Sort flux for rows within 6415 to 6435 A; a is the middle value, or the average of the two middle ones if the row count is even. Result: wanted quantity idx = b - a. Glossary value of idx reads -1.4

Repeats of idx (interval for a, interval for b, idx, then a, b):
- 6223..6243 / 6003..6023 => 1.8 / 25.90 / 27.7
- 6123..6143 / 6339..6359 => -0.7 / 28.00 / 27.3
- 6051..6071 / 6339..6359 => -1.7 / 29.00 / 27.3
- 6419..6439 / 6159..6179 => -2.1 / 27.70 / 25.6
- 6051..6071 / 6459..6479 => -0.6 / 29.00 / 28.4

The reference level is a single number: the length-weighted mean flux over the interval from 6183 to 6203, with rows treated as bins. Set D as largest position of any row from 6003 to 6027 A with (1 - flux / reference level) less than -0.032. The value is 6025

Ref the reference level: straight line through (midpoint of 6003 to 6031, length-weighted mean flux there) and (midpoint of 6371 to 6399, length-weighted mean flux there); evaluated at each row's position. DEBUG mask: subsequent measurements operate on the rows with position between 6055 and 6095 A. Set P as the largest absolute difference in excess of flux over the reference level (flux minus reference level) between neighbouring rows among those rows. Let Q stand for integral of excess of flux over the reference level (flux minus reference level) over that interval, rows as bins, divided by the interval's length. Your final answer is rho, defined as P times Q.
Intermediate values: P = 1.1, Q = 0.68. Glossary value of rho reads 0.8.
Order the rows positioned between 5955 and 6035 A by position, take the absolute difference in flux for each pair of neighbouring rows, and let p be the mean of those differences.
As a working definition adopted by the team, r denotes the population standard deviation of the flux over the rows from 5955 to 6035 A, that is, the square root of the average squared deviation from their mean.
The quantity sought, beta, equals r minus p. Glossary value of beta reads 0.05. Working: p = 0.51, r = 0.56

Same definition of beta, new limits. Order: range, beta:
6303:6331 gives -0.16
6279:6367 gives 0.02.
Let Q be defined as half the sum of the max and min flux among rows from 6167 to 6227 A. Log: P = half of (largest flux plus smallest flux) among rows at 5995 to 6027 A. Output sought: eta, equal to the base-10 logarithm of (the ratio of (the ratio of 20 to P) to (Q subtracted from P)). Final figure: -0.38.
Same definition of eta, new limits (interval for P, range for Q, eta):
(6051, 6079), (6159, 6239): -0.62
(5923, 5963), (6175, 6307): -0.47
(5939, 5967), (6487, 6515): -0.16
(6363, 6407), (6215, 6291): -0.54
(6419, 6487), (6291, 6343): 0.12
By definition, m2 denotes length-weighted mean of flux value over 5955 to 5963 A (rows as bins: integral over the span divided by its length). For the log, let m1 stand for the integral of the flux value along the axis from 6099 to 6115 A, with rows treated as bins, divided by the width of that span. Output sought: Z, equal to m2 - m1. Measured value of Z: -0.9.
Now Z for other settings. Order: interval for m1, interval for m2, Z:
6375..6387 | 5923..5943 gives -0.2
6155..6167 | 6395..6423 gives 2.0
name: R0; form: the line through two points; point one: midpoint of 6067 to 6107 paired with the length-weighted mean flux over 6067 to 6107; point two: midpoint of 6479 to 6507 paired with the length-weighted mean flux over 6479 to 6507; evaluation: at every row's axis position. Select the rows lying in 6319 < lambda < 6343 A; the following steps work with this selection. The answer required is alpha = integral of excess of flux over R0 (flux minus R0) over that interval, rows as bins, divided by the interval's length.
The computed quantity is -0.4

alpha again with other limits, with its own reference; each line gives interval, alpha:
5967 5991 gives -1.1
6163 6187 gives -1.8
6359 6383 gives 0.4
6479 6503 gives -0.2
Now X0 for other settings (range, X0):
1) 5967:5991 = 0.60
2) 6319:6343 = 0.00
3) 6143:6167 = 0.30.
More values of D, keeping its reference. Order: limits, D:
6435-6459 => 6457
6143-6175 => 6153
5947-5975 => 5965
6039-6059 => 6057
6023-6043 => 6041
